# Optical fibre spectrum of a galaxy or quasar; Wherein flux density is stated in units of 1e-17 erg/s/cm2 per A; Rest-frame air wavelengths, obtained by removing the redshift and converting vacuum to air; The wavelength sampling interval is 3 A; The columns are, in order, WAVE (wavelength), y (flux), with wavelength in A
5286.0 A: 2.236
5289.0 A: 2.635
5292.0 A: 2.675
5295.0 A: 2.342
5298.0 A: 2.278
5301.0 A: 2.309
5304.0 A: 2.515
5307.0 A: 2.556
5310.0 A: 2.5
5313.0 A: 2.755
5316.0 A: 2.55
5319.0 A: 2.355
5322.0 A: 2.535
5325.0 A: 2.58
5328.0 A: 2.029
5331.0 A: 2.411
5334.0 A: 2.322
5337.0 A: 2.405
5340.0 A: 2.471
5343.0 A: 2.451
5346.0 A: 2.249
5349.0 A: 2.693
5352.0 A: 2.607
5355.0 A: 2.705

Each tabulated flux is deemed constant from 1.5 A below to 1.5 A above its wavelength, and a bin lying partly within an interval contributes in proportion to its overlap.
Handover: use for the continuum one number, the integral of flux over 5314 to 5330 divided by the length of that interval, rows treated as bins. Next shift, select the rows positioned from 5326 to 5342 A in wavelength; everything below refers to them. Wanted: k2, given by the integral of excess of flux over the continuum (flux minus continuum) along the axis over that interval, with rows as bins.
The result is -1.3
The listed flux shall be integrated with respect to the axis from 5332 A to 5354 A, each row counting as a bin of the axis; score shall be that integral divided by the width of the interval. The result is 2.46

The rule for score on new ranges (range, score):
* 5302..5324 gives 2.53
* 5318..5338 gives 2.38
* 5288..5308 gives 2.47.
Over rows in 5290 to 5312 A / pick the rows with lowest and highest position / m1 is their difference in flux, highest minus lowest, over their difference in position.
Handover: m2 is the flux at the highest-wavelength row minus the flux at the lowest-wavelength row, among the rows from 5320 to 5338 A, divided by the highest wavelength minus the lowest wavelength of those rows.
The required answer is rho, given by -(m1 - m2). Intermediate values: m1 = -0.010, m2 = -0.01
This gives 0.00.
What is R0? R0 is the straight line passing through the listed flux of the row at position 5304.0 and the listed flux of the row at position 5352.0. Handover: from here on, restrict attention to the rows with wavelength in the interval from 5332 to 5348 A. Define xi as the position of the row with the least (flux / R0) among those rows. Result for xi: 5346.0 A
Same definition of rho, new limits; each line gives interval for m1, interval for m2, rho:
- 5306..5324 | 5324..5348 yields -0.01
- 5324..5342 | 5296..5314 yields 0.04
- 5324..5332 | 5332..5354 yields 0.04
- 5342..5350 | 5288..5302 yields -0.07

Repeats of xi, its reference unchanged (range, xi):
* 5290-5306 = 5298.0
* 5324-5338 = 5328.0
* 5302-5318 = 5310.0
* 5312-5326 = 5319.0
